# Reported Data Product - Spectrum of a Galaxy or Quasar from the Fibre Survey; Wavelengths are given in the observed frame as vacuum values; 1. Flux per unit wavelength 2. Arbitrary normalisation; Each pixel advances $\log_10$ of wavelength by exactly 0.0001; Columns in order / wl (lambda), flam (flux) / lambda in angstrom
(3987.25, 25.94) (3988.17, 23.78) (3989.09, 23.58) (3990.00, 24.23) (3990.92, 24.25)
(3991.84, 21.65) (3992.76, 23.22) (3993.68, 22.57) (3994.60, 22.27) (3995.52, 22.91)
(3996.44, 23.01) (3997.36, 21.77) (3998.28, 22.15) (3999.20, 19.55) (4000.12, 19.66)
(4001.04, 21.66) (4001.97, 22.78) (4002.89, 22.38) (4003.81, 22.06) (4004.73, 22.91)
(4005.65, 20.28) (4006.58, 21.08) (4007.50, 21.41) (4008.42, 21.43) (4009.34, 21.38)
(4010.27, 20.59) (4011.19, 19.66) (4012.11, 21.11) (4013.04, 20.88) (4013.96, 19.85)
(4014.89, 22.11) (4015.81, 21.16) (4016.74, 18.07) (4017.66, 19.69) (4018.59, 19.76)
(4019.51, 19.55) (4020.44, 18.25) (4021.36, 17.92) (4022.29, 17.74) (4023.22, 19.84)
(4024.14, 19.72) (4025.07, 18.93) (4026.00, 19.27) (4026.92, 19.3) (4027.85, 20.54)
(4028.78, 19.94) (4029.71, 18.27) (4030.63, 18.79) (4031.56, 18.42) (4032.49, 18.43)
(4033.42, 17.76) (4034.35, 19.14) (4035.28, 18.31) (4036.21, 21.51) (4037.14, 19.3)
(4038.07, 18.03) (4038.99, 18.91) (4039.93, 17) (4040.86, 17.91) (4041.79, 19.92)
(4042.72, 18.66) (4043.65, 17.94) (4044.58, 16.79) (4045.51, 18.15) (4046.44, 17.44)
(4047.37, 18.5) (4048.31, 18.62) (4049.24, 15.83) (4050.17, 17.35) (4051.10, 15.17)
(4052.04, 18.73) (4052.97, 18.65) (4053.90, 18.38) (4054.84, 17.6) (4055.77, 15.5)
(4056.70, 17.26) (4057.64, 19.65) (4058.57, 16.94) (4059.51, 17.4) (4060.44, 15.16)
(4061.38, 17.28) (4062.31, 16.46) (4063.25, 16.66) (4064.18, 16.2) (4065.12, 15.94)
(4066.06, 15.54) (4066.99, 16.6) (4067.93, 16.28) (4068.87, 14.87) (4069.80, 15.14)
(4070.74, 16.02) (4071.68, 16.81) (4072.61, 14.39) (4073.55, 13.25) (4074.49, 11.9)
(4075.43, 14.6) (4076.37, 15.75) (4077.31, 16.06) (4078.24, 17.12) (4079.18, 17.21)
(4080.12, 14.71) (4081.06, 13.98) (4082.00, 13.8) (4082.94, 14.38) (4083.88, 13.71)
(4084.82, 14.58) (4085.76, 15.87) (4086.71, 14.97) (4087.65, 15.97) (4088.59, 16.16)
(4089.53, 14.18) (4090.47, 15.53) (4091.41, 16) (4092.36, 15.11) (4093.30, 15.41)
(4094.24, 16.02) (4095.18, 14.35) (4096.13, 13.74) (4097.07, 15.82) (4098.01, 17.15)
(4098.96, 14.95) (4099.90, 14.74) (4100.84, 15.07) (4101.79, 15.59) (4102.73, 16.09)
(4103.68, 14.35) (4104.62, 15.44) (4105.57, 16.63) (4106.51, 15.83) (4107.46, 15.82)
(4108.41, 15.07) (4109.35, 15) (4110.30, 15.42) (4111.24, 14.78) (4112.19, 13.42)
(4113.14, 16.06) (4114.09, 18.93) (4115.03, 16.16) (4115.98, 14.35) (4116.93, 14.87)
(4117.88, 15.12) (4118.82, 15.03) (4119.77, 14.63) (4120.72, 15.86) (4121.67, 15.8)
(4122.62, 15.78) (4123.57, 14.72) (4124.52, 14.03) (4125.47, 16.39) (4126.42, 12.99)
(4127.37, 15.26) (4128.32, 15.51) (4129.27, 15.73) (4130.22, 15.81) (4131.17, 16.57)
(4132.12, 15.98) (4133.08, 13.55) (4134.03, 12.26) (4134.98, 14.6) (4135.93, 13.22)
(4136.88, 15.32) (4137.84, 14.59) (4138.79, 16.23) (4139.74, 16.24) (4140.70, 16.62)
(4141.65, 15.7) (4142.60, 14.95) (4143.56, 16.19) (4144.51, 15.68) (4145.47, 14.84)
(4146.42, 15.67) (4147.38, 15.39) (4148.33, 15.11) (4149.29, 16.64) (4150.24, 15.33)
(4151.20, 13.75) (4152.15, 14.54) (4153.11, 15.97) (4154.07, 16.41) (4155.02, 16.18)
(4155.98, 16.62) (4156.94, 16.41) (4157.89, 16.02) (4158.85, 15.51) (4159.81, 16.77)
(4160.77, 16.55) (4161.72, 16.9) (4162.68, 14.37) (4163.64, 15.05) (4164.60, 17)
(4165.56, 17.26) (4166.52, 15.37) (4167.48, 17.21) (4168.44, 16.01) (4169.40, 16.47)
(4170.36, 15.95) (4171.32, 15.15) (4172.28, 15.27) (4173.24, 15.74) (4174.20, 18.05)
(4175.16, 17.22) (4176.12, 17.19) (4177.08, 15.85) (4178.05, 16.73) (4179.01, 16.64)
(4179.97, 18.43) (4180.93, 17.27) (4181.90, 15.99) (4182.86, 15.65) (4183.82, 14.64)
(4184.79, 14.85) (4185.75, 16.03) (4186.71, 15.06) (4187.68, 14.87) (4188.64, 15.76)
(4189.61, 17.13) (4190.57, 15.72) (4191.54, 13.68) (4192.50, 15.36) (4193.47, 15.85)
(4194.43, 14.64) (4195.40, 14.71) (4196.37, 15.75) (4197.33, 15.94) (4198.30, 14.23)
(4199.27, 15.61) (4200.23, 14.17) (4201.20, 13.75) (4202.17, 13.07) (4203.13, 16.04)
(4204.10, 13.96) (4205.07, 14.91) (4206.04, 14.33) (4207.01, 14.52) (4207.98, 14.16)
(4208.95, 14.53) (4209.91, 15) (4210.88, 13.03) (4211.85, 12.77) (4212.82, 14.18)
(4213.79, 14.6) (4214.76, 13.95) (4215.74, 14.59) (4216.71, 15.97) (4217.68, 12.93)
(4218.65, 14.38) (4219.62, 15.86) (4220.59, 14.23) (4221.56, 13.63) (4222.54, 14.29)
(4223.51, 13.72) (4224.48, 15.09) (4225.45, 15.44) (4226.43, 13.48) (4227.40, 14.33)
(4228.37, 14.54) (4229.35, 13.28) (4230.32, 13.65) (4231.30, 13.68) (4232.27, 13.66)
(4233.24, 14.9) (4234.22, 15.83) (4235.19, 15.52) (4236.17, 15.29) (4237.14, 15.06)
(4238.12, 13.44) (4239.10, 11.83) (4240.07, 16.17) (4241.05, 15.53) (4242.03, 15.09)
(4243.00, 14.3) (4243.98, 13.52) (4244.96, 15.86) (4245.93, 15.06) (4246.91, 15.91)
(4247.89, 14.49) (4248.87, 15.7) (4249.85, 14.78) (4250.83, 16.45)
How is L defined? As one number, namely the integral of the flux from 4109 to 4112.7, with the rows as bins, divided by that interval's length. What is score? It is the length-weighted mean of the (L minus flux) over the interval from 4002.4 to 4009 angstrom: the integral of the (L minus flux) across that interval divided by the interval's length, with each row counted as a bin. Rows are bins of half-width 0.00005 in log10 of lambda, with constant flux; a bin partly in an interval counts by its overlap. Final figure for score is -7.0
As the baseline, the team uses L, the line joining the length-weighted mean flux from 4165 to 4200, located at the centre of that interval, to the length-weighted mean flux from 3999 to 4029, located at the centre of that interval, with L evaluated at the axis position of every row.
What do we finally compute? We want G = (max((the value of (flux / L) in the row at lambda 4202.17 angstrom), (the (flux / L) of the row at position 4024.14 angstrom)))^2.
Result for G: 0.97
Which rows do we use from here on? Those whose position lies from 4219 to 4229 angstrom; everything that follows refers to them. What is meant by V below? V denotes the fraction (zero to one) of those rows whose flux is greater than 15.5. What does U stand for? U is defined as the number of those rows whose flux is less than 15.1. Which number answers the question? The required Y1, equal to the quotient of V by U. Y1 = 0.01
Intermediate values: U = 8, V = 0.10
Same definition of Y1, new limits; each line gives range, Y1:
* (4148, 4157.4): 0.30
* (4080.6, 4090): 0.04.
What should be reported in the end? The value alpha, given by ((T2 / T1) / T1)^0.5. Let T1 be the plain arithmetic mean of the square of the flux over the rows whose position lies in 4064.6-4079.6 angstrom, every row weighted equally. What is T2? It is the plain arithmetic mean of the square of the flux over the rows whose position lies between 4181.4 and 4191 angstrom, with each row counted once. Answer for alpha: 0.065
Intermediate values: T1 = 241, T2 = 243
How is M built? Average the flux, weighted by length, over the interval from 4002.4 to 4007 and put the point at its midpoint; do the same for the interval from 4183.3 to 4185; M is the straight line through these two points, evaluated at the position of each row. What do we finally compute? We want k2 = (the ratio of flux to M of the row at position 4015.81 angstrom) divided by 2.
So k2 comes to 0.50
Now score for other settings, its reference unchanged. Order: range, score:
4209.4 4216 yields 0.6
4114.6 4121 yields -0.5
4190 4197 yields -0.5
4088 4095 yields -0.8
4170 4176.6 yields -1.7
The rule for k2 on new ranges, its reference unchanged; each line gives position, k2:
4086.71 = 0.40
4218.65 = 0.54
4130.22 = 0.47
